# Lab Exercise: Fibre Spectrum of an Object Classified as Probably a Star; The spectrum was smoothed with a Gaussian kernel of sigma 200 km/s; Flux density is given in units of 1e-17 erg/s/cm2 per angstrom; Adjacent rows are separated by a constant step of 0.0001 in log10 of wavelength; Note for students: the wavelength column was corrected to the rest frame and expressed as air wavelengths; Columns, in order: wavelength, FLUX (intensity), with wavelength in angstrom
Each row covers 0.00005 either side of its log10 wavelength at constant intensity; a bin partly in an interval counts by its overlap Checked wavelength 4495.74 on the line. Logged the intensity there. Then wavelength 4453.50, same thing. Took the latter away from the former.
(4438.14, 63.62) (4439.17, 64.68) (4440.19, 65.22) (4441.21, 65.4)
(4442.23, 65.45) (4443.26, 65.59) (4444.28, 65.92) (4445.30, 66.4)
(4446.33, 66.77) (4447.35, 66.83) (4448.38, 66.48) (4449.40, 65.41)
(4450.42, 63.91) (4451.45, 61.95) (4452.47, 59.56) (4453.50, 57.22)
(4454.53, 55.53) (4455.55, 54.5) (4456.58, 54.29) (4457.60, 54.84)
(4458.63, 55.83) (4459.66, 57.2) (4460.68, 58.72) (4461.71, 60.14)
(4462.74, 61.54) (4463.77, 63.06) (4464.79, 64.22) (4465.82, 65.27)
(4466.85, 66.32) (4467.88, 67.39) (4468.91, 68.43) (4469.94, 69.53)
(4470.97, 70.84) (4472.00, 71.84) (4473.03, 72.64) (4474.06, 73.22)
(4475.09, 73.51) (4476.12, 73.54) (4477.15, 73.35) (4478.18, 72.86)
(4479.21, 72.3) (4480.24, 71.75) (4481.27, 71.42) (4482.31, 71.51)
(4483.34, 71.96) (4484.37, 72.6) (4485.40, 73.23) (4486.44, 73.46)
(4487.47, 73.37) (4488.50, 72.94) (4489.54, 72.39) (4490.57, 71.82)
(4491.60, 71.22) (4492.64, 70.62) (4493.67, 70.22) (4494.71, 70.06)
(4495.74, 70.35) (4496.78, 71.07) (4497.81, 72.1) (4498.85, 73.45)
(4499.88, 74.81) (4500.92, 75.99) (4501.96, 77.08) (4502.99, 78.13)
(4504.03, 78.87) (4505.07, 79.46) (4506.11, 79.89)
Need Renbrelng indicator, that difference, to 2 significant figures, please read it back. 13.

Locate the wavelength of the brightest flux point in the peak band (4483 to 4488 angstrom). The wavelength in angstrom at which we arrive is 4486.44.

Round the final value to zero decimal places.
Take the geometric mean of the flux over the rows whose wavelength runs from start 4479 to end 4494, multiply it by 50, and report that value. 3602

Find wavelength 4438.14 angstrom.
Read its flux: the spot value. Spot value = 63.62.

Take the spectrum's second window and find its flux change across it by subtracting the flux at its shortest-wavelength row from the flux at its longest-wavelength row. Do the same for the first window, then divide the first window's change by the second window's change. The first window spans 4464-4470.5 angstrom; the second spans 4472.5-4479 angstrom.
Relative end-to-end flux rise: 24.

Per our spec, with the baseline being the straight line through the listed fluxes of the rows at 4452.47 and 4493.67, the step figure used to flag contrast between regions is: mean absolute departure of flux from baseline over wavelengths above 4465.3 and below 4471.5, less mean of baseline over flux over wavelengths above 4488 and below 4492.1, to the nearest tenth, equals 3.3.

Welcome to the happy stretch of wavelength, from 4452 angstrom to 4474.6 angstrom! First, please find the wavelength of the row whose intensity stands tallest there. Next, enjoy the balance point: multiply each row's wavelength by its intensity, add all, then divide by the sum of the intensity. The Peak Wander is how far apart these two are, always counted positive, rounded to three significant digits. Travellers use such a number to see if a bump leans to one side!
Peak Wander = 10.2 angstrom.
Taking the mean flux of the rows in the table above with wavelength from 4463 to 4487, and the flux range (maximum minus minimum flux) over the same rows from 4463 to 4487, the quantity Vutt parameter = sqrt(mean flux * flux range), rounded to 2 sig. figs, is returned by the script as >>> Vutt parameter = 27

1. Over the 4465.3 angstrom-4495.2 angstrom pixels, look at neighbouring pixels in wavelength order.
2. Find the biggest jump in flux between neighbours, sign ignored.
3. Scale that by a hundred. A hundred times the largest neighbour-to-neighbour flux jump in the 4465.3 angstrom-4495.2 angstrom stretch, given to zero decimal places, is 131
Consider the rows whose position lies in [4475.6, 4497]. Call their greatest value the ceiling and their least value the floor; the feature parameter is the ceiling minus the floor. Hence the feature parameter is 3.5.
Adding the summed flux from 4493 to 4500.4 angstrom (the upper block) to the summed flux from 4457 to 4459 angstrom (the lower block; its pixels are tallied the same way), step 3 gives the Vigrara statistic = 613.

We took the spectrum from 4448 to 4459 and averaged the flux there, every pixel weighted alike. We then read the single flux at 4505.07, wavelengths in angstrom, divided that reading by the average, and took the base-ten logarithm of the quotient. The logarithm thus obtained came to 0.13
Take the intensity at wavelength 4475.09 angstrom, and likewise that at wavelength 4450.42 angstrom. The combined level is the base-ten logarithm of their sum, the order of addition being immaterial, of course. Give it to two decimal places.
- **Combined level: 2.14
